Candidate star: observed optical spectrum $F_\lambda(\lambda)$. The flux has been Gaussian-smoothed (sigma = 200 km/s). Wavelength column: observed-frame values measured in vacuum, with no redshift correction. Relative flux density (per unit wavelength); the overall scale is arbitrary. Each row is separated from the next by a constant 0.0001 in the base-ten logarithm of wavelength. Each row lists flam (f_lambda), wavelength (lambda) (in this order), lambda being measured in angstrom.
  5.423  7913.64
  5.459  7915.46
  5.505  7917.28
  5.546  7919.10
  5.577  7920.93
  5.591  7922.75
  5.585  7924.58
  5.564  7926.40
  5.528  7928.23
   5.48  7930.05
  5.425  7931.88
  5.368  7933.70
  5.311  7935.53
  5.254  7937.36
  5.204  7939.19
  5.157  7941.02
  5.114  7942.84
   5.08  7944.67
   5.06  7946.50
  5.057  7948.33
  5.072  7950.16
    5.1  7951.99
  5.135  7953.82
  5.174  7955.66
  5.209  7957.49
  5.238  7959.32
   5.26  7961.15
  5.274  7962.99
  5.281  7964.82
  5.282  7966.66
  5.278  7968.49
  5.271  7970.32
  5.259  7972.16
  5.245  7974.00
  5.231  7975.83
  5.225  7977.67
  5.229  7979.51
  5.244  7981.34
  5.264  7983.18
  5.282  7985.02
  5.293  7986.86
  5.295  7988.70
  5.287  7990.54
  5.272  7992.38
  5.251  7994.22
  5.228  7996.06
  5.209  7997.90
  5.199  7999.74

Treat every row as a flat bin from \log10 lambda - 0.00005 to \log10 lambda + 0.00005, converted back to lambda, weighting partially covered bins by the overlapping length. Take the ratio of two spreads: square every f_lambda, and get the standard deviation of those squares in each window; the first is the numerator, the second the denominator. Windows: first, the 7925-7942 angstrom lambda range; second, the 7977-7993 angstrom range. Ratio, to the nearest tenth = 5.5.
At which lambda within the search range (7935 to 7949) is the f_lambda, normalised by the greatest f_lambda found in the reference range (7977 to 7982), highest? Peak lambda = 7935.53 angstrom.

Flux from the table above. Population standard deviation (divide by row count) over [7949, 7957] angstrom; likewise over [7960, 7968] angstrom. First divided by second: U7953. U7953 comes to 4.4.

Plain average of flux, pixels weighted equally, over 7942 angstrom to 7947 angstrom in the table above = 5.08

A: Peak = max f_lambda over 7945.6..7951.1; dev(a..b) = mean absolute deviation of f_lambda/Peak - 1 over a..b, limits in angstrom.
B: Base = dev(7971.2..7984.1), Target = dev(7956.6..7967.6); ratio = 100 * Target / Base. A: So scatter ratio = 187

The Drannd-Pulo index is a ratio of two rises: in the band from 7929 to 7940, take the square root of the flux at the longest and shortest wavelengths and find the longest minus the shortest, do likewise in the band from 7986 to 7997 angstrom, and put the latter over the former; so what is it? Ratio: 0.2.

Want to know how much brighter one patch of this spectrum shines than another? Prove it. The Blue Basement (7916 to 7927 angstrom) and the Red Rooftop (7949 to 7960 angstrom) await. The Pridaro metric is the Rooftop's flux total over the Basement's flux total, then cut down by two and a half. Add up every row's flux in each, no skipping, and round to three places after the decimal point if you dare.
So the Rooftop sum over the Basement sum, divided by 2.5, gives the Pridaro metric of 0.371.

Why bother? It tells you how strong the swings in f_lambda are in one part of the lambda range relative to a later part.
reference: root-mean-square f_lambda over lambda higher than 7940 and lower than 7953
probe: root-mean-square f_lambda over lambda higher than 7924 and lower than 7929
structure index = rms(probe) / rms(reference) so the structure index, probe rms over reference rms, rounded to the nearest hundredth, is 1.09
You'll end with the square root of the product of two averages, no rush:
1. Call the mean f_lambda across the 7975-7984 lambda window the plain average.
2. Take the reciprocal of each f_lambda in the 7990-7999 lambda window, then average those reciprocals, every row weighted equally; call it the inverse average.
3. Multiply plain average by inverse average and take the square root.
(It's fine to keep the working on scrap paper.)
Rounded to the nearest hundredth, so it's 1.00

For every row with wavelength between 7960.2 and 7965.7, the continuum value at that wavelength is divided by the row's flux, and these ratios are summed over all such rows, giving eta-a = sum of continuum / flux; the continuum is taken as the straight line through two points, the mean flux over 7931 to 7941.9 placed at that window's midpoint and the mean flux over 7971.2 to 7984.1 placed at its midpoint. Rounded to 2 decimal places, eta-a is 2.99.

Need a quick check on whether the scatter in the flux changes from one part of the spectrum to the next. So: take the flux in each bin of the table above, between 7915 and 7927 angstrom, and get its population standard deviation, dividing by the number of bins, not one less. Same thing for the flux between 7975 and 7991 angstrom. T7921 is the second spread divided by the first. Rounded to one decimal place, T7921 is 0.6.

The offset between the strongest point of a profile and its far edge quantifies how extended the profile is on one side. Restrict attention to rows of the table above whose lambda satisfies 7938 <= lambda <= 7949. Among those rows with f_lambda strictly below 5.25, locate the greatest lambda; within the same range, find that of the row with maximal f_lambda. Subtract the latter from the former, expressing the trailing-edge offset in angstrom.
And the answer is 9.1 angstrom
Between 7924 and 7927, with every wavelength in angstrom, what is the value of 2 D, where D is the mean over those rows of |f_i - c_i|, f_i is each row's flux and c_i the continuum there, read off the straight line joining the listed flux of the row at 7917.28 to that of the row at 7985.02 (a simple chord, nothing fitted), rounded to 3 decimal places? 0.193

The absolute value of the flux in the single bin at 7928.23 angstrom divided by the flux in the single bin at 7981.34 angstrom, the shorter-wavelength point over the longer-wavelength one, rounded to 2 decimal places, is 1.05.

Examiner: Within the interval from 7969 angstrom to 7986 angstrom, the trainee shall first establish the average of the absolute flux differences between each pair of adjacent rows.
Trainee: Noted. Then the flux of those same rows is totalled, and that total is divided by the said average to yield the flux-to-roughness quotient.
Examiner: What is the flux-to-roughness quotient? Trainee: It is 3670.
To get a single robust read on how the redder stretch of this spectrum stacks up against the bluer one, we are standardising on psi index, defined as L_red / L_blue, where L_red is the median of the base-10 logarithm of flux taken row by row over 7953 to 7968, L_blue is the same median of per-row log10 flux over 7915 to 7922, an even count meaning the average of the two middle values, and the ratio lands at 0.97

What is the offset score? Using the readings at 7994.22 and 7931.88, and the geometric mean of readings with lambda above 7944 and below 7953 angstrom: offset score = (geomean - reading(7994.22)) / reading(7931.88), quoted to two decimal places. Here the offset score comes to -0.03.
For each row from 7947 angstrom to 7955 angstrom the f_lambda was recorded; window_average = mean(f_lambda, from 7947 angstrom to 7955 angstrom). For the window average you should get 5.09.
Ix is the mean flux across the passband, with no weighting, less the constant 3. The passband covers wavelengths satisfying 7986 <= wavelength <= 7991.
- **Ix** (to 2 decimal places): 2.29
